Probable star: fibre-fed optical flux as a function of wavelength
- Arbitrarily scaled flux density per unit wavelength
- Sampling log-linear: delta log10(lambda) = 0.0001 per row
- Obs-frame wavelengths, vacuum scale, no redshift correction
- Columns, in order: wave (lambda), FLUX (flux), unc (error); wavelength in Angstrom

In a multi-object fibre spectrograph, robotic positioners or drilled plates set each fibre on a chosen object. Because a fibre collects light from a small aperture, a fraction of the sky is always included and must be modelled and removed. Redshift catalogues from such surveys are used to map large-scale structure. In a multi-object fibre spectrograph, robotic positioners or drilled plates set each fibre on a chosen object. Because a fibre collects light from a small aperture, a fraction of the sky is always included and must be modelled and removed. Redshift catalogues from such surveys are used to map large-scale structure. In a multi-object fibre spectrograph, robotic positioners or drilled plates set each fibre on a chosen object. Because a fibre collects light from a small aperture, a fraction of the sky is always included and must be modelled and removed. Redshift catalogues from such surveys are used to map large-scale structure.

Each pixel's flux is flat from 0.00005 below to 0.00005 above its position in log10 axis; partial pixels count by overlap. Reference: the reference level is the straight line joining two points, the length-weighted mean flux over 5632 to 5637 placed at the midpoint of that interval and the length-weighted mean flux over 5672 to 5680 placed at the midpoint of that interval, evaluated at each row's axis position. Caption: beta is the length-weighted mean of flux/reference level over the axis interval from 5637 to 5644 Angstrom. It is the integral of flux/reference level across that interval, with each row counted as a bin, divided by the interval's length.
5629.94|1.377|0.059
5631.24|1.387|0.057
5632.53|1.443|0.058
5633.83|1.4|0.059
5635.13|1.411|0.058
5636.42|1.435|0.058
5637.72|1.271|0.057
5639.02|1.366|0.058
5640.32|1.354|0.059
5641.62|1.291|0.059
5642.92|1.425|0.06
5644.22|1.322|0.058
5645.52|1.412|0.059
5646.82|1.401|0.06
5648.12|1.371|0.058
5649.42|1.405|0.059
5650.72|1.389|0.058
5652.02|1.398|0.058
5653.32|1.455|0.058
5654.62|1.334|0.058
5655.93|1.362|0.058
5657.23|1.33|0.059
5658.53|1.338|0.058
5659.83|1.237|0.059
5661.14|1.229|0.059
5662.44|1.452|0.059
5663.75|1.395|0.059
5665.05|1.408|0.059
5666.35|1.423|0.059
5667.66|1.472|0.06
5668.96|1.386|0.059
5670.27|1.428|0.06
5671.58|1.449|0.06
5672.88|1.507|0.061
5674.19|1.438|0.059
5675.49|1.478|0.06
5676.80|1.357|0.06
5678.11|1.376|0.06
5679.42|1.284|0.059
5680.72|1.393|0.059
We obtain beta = 0.94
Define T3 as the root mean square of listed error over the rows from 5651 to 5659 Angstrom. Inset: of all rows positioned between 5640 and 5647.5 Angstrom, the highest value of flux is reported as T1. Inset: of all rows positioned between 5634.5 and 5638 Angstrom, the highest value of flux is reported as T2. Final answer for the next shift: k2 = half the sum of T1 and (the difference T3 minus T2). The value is 0.02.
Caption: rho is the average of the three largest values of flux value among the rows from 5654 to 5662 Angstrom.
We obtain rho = 1.34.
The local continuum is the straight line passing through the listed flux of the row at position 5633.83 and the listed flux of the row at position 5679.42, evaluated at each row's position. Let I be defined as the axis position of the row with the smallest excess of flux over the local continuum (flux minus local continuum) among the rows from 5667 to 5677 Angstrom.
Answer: 5676.80 Angstrom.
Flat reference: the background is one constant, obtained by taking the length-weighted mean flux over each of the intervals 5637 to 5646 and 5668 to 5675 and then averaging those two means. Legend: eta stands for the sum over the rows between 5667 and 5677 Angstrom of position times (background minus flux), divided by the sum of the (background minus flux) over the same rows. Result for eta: 5671.7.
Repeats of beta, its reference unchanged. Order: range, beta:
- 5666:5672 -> 1.01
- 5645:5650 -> 0.99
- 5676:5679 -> 0.97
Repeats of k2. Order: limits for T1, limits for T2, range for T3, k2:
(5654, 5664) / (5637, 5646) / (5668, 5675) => 0.04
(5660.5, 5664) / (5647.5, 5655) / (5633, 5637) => 0.03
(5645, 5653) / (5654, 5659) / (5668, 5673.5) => 0.06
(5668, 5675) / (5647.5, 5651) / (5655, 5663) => 0.08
